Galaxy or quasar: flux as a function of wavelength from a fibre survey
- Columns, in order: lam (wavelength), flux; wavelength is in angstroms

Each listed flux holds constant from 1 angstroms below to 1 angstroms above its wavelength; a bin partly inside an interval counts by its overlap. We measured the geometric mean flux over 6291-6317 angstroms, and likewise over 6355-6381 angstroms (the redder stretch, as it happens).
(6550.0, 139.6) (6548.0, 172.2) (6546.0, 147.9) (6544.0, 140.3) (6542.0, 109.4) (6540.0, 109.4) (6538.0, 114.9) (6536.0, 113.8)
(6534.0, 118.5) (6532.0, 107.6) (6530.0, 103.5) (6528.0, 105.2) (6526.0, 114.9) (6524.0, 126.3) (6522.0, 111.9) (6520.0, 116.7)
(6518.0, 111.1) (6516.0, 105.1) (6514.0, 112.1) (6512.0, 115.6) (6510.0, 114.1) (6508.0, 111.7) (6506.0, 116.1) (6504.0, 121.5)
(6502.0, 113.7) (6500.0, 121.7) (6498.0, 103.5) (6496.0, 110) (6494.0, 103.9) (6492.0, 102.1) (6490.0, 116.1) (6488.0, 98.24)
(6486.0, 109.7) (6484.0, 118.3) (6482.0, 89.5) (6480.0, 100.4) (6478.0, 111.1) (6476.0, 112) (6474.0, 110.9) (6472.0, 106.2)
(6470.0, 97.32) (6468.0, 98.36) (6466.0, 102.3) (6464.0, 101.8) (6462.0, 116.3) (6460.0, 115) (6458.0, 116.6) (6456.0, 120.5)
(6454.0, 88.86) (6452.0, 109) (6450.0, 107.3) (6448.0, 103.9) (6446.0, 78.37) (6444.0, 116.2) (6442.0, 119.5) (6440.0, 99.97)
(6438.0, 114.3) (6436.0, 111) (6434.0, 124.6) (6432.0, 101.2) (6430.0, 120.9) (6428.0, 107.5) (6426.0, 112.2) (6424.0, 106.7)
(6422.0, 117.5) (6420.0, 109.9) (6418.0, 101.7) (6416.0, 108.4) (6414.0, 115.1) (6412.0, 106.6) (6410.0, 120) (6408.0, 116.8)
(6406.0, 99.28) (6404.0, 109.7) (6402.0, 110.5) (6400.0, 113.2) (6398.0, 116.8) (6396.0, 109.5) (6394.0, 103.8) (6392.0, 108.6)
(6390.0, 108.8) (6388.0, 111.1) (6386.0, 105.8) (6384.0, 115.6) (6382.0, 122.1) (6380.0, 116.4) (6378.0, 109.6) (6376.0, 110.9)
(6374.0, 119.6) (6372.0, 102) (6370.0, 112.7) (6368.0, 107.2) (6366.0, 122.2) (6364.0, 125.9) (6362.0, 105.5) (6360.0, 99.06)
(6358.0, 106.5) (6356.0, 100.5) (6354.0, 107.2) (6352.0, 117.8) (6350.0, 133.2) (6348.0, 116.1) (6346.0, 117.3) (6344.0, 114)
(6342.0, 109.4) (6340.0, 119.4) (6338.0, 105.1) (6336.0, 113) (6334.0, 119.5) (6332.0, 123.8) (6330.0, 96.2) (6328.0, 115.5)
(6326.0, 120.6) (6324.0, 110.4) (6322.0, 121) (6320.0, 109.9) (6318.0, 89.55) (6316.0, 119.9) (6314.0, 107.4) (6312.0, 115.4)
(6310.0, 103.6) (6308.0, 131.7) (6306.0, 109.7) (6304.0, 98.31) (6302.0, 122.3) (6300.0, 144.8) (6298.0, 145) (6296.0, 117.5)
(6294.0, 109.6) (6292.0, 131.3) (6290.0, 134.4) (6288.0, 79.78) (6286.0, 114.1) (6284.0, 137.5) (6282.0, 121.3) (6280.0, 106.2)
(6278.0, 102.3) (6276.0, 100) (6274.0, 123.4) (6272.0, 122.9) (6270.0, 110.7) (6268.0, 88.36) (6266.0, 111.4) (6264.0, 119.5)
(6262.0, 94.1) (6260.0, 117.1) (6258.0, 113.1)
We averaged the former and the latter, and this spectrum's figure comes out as 115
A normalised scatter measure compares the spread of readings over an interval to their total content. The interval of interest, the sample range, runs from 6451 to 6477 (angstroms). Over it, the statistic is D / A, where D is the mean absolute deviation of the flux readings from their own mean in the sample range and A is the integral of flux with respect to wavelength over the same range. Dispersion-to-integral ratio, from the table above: 0.0027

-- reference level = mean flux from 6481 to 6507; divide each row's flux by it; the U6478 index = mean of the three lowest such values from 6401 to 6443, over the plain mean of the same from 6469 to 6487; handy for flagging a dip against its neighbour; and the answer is 0.943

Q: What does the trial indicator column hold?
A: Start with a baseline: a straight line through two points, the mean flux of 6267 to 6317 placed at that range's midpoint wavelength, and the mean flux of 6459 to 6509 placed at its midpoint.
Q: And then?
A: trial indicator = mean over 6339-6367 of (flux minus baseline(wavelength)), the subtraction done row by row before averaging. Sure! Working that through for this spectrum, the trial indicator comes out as 0.4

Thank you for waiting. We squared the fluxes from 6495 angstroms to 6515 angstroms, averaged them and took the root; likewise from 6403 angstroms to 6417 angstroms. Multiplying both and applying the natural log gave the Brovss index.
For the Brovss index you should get 9.45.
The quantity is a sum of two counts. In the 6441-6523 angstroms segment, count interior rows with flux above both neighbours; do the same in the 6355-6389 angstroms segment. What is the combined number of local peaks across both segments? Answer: 17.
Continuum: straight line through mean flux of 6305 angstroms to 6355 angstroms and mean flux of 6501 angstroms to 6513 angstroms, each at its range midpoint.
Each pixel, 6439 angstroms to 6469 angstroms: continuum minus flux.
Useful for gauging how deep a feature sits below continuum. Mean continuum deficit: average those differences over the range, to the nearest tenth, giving 8.7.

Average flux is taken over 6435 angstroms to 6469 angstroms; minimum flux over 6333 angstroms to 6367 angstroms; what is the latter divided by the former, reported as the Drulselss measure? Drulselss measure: 0.93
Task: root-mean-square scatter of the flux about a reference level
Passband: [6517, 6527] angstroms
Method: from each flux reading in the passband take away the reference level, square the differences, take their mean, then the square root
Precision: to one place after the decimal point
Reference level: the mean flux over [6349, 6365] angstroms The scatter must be 6.9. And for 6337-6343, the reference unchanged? 6.0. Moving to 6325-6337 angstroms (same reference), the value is 9.4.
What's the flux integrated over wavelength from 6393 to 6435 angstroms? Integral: 4664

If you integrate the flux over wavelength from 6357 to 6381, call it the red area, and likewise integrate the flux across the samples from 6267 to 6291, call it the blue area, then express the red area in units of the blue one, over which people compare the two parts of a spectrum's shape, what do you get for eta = 1.00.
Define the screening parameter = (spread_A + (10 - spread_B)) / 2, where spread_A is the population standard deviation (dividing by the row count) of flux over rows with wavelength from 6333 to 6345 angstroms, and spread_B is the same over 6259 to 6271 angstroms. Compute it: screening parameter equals 1.8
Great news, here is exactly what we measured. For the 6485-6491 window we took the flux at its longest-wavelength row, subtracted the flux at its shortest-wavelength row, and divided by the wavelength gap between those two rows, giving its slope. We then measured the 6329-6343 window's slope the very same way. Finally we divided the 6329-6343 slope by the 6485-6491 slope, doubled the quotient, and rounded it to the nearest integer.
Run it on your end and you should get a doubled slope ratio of 1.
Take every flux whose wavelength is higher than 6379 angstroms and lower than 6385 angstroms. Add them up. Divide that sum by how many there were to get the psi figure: 118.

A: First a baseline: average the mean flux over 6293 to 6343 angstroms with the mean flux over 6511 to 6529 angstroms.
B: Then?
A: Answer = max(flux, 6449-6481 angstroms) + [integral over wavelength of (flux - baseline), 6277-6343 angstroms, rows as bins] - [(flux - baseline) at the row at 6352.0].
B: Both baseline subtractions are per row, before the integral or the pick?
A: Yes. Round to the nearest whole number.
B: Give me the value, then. 192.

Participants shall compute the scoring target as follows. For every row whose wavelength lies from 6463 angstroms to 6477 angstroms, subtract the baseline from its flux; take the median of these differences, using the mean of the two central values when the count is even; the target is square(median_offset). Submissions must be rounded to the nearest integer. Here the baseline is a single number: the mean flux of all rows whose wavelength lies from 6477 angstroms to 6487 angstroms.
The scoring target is 12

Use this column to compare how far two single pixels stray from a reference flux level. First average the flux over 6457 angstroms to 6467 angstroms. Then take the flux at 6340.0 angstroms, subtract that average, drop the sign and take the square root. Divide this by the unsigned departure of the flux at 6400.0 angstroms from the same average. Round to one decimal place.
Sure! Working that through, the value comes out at 1.1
